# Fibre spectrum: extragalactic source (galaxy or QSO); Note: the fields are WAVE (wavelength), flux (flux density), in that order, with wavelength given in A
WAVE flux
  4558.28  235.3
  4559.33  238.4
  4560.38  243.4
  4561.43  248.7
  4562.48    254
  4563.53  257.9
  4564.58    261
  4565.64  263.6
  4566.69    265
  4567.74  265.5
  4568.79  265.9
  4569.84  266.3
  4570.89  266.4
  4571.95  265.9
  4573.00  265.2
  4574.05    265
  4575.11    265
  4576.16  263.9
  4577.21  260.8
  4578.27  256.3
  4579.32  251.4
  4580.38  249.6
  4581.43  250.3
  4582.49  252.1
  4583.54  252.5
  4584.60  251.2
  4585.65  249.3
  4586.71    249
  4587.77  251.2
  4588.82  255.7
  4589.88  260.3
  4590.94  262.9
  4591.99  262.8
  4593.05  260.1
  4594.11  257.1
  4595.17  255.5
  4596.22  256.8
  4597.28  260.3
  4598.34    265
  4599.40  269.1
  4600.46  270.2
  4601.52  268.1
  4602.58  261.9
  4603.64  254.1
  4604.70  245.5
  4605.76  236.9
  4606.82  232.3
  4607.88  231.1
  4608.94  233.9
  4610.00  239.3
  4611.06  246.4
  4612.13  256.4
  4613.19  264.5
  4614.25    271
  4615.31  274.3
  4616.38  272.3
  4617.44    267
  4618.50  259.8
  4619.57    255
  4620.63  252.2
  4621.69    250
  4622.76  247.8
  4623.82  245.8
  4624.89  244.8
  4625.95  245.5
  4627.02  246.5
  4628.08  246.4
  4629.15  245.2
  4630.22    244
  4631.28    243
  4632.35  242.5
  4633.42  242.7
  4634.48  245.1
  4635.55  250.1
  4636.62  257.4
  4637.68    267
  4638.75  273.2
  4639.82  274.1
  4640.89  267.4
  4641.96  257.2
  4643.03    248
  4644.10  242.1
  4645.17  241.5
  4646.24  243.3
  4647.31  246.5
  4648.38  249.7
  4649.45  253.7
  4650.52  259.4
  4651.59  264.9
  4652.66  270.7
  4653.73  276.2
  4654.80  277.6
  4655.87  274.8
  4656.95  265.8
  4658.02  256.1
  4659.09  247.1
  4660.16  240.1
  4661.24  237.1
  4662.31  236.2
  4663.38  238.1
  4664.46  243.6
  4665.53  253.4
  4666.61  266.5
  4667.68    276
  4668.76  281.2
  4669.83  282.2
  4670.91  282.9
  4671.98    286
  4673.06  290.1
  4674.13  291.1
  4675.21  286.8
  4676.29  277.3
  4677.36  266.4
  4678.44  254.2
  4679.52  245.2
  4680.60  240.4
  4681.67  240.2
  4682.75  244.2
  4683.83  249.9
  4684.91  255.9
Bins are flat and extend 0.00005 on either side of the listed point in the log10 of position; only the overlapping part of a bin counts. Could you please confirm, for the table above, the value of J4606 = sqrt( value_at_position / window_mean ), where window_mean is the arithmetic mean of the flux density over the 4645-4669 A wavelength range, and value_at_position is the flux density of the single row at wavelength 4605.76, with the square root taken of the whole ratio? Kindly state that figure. 0.96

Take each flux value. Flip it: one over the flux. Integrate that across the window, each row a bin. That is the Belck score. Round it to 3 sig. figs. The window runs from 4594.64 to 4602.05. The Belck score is 0.0281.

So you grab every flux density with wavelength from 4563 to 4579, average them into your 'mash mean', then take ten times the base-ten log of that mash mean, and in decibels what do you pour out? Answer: 24.2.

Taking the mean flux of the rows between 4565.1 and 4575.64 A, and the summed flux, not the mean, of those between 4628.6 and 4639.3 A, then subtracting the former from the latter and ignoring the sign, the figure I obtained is 2245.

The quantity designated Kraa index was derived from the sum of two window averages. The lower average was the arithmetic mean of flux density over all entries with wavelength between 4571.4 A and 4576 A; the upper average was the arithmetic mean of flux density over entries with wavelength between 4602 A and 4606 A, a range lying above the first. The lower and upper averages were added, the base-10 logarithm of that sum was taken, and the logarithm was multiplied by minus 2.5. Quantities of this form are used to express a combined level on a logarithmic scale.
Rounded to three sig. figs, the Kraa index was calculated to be -6.78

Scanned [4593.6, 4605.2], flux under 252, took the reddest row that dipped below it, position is 4604.70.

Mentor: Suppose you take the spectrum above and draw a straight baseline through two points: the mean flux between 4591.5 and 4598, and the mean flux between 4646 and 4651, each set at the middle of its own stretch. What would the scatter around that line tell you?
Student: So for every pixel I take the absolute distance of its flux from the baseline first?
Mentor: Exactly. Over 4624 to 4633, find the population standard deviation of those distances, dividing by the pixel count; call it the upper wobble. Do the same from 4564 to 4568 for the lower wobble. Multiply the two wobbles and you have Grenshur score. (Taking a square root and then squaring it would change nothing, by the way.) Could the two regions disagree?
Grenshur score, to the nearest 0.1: 1.0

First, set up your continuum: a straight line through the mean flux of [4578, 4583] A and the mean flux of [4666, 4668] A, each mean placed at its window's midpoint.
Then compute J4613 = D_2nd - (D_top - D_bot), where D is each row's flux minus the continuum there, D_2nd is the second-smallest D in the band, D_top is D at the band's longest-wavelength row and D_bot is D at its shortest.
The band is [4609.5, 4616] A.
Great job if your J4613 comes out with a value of -46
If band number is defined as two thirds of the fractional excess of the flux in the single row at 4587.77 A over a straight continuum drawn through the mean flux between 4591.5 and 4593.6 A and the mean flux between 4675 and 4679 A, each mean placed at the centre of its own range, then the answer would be -0.02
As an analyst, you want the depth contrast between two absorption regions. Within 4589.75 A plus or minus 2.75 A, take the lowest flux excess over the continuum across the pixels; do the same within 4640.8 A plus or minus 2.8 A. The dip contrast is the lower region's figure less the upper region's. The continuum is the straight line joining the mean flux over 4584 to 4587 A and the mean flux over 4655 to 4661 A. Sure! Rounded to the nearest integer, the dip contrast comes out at 9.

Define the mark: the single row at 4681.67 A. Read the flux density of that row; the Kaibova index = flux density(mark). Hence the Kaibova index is 240.2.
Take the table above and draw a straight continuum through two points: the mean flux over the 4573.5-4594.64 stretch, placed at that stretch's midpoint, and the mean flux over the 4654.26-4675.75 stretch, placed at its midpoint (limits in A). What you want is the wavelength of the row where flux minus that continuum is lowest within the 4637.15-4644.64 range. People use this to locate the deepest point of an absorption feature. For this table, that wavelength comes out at 4644.10 A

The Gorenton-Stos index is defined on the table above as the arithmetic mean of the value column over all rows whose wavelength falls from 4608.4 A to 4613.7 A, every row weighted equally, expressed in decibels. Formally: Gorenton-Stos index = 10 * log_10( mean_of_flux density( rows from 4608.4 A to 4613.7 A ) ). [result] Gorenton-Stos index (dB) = 23.9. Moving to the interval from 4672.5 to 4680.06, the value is 24.4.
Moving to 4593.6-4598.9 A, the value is 24.1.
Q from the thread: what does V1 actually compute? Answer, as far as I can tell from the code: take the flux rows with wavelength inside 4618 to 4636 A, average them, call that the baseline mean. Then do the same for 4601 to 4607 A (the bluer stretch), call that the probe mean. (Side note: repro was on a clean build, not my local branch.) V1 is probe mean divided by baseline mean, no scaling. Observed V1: 1.01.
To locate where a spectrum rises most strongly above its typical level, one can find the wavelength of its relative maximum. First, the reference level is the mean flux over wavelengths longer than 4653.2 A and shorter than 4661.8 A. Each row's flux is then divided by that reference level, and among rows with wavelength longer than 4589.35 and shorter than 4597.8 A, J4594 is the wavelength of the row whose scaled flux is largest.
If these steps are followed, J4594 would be 4590.94 A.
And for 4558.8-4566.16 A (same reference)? 4565.64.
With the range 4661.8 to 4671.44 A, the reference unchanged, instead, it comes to 4670.91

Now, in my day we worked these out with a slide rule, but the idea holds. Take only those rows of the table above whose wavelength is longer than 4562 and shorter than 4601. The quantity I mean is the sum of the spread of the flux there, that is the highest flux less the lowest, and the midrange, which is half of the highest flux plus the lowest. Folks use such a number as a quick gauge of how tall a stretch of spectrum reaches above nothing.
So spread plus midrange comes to 281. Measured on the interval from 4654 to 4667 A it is 298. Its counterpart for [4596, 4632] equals 296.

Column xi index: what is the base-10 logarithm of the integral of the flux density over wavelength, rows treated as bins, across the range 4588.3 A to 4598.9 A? 3.44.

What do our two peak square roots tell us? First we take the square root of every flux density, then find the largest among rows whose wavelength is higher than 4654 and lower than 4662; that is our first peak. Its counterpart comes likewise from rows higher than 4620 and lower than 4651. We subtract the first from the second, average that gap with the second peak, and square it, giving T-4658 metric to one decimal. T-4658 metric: 67.7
